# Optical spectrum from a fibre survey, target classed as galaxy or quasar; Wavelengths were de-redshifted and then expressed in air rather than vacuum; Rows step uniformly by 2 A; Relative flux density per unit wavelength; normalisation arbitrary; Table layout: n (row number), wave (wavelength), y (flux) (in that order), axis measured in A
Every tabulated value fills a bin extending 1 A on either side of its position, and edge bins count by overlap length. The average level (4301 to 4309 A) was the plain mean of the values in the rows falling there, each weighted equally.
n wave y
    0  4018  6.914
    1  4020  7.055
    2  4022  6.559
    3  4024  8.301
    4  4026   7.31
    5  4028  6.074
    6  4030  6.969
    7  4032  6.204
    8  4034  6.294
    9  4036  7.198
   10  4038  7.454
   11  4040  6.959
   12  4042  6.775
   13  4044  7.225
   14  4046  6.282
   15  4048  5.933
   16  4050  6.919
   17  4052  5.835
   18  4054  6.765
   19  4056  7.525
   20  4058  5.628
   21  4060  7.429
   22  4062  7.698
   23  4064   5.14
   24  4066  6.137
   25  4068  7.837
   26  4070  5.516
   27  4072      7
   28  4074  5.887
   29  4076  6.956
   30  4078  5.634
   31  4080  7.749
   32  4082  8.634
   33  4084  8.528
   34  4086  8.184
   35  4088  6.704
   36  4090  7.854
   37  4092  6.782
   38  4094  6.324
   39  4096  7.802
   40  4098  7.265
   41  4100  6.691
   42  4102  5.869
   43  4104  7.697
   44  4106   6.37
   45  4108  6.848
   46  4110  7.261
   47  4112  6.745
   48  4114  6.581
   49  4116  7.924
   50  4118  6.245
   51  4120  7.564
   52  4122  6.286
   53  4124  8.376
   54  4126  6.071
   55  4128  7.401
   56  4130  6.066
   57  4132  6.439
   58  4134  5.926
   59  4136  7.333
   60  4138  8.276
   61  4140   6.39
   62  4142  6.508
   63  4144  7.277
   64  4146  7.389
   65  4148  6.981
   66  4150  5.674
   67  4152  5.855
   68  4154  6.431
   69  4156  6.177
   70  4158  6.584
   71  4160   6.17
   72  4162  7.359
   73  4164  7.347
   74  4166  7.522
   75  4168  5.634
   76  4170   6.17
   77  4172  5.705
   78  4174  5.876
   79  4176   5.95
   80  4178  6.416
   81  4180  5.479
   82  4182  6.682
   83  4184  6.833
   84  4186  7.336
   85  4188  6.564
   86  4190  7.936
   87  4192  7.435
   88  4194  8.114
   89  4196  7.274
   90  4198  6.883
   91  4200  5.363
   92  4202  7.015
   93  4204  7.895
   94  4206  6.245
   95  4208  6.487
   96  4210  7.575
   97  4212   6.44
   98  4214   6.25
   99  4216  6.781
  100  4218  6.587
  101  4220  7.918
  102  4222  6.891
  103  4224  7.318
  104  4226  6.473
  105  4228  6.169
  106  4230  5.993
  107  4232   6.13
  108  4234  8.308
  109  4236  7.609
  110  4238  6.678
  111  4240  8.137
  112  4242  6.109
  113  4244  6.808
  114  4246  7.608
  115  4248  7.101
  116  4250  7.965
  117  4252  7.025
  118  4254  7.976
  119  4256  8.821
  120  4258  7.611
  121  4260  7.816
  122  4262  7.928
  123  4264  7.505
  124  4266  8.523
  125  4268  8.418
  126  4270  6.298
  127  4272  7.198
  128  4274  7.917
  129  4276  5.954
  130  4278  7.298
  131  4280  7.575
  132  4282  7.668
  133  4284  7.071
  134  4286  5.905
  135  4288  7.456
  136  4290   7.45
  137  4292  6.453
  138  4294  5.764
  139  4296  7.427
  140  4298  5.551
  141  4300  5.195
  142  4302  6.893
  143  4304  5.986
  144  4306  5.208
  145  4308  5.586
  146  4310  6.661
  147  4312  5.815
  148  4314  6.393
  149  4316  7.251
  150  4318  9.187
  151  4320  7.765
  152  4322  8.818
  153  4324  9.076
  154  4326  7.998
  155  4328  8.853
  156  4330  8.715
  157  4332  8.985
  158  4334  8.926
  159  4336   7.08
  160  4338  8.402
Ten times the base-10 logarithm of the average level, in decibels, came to 7.72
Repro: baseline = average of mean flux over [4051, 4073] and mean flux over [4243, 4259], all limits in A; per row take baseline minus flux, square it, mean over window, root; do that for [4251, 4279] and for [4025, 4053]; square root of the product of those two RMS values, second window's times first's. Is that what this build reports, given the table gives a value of 0.791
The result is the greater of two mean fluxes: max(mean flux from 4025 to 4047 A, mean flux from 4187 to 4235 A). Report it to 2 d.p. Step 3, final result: 6.92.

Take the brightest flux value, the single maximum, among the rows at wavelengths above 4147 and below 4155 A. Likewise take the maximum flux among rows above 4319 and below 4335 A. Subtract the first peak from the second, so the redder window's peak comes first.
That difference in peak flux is 2.1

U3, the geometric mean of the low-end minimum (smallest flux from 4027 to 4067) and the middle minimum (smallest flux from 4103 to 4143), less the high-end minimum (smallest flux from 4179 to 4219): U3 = 0.16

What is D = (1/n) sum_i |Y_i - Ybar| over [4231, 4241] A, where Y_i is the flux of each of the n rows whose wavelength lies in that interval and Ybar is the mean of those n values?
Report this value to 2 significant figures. 0.77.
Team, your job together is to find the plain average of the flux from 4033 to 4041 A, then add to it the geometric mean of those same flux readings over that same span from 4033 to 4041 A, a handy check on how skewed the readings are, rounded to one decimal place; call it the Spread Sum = 13.9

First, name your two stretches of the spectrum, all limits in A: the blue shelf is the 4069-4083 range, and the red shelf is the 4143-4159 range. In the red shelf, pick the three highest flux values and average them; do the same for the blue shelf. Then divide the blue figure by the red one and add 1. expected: 2.08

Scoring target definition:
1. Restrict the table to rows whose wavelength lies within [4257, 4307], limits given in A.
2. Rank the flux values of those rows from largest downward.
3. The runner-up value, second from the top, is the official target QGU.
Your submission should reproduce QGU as 8.418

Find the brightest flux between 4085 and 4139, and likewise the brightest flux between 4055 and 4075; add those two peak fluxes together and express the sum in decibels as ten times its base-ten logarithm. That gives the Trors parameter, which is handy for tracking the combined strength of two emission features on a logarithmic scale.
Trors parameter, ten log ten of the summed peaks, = 12.10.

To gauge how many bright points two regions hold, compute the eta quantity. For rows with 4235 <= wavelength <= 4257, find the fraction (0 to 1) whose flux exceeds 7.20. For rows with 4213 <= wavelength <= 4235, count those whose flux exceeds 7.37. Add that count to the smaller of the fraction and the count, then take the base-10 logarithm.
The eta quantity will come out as 0.41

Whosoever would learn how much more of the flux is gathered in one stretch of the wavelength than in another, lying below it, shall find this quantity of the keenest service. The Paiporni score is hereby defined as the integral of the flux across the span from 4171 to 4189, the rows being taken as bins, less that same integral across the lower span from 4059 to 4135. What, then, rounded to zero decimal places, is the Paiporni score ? -413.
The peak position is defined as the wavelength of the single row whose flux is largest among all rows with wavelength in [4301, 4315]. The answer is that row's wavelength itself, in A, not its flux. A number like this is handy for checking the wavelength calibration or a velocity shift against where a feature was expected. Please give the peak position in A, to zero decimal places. 4302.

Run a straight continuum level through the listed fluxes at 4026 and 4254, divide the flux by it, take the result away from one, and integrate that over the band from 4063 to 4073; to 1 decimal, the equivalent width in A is 1.5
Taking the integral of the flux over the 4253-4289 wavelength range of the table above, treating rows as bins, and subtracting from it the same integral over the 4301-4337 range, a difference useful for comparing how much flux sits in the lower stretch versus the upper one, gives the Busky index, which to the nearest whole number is -1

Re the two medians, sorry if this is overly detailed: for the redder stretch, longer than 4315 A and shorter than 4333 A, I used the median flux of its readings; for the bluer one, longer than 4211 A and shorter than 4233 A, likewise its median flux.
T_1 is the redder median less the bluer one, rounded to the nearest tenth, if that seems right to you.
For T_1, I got 2.3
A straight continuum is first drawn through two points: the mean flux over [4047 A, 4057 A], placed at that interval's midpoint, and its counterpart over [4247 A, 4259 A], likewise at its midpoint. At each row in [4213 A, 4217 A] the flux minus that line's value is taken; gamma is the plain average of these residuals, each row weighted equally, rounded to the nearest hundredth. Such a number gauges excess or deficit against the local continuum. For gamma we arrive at -1.02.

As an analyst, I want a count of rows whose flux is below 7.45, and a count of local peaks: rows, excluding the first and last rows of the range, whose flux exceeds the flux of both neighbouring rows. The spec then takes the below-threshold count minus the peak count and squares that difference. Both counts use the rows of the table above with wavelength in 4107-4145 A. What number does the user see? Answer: 64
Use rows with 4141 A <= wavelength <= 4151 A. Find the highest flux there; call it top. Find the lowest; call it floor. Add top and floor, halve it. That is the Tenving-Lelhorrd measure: 6.53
